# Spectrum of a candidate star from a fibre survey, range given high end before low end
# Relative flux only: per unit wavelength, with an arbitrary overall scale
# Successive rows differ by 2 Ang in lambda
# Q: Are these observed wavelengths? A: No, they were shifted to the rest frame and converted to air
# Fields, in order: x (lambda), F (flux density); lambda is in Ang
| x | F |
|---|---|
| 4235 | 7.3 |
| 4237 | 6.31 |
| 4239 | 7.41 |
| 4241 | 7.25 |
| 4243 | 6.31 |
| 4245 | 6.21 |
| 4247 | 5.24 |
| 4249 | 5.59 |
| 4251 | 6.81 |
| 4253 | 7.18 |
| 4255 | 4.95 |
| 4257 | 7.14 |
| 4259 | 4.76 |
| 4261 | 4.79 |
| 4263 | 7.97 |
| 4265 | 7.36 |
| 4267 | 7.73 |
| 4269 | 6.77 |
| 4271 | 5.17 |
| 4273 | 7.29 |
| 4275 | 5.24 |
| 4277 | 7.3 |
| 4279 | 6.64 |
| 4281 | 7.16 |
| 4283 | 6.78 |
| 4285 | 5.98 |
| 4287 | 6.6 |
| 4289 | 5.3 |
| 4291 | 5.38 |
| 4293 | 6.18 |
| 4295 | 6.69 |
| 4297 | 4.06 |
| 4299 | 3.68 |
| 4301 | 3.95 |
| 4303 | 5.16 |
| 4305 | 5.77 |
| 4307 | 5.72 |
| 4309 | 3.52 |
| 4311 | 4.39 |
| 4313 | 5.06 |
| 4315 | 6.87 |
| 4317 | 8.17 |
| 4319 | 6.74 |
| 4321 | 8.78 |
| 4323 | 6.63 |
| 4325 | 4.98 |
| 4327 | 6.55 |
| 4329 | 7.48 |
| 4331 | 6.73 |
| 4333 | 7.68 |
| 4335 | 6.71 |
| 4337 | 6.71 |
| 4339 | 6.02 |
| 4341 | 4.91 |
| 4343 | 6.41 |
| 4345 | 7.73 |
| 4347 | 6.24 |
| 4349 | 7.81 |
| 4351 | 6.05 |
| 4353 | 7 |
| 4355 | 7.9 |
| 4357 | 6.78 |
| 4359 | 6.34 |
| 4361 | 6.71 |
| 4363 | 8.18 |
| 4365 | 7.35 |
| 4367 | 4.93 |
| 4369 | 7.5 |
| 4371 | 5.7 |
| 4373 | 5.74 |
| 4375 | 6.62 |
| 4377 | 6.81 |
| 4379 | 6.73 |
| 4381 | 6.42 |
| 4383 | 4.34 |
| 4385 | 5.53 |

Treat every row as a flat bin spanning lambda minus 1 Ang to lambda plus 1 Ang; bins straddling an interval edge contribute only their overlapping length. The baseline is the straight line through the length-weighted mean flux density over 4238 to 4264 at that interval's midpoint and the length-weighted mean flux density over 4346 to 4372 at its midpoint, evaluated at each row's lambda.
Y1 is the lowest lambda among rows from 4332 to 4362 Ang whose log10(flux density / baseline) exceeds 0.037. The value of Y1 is 4333 Ang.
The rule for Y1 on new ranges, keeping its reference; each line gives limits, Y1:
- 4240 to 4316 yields 4241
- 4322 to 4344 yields 4329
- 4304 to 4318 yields 4317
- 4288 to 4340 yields 4317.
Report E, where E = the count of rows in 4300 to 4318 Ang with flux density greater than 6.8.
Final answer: 2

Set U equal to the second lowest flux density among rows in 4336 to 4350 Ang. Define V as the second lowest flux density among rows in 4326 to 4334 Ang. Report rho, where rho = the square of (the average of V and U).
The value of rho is 41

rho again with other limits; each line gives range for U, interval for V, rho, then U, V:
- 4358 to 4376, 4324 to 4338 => 38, 5.7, 6.55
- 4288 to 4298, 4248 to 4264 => 25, 5.3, 4.79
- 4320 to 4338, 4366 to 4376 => 38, 6.55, 5.7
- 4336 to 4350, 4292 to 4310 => 24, 6.02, 3.68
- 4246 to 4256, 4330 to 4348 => 32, 5.24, 6.02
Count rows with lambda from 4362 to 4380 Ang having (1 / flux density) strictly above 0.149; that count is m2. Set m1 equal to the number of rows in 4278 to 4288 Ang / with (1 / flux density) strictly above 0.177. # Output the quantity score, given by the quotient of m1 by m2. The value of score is 0.00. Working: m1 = 0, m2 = 4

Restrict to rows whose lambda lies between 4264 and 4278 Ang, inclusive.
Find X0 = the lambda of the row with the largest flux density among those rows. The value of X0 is 4267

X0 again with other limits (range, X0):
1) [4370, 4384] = 4377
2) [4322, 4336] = 4333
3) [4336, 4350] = 4349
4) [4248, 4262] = 4253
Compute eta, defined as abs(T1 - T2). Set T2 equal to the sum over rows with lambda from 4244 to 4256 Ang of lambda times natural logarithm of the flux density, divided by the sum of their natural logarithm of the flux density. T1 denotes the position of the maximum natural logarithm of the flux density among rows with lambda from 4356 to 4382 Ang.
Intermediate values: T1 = 4363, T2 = 4250.0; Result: 113.0 Ang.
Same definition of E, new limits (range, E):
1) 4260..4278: 5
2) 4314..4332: 4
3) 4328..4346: 3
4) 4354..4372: 4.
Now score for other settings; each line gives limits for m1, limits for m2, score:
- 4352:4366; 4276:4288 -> 0.00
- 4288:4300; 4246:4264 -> 0.80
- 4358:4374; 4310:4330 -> 0.20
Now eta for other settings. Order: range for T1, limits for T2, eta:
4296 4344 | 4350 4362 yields 35.0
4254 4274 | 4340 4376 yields 95.0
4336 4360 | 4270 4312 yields 65.0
